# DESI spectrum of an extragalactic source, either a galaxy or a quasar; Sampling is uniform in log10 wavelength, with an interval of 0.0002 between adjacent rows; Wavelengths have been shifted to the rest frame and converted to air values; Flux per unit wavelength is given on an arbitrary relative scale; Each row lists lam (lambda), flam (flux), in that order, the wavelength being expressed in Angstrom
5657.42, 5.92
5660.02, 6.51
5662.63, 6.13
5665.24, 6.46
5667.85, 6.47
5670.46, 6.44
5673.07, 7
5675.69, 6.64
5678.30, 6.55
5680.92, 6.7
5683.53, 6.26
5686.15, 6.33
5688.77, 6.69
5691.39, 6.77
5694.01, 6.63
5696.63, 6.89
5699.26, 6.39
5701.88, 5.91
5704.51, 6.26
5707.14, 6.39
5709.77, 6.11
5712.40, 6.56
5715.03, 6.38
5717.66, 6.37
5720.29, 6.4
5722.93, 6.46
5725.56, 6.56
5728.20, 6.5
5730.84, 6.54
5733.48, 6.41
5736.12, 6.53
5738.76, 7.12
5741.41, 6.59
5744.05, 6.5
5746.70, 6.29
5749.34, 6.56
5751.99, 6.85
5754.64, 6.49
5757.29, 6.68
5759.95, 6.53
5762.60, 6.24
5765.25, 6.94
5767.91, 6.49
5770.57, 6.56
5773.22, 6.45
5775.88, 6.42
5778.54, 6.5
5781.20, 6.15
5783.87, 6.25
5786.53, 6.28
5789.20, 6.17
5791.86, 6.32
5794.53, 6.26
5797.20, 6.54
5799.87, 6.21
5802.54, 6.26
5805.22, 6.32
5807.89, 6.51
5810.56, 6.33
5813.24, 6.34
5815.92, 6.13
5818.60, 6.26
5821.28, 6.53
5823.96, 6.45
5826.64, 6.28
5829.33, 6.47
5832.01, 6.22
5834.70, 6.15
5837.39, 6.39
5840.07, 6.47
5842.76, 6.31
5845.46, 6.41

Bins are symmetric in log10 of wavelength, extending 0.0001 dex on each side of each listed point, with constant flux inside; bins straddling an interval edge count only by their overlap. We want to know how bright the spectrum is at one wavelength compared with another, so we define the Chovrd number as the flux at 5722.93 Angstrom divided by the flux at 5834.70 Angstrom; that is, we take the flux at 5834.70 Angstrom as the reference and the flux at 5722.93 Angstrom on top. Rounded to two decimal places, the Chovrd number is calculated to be 1.05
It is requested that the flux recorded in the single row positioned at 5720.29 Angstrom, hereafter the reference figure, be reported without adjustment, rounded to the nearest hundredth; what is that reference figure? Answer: 6.40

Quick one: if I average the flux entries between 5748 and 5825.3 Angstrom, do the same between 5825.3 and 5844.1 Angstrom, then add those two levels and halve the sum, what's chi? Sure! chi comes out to 6.37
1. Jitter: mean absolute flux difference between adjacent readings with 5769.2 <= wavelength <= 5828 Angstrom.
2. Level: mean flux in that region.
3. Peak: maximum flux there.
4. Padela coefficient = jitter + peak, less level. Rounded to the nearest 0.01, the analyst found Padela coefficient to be 0.36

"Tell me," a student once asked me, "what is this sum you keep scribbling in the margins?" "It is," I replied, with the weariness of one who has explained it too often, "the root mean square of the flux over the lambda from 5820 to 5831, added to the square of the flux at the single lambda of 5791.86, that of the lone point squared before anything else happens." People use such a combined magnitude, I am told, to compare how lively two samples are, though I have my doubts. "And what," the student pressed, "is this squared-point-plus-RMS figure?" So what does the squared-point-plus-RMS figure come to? 46.4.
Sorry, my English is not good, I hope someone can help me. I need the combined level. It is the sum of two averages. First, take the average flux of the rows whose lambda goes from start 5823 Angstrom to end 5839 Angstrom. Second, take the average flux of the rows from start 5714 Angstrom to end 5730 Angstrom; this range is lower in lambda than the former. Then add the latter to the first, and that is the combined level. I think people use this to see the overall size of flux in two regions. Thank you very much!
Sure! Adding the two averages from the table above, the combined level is 12.8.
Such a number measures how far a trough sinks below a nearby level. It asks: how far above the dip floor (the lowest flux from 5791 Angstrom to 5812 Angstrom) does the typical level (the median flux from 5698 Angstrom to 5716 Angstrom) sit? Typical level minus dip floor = 0.17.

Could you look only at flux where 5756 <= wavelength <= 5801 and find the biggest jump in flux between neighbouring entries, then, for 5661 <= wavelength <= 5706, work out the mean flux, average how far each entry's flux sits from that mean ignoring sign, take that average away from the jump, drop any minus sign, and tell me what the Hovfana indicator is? 0.481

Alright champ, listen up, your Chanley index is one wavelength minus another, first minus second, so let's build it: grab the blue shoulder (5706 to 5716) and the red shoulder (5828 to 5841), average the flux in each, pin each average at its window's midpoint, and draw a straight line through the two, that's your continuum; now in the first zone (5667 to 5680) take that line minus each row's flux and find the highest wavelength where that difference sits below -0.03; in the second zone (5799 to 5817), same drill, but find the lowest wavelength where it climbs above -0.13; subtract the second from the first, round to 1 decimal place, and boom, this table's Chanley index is -121.6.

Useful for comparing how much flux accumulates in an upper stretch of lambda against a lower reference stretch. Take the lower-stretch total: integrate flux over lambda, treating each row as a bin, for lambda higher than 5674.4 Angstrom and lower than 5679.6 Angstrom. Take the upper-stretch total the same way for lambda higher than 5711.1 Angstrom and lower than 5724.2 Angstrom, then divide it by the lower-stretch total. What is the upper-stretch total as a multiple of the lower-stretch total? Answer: 2.5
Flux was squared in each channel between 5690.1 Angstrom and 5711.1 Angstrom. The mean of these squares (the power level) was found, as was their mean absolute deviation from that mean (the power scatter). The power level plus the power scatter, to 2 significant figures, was 45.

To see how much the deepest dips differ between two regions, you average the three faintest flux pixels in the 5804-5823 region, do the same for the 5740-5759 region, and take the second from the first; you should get -0.19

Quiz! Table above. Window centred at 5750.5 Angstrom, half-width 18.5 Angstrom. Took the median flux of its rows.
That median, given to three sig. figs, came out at 6.53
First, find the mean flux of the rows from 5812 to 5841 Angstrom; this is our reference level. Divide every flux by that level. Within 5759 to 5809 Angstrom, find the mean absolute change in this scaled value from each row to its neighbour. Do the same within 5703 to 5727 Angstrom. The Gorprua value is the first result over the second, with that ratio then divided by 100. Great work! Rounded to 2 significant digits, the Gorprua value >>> 0.012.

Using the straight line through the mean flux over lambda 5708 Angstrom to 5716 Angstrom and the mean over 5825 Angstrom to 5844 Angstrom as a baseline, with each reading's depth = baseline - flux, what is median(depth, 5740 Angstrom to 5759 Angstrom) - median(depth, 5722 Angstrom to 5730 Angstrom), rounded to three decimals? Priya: -0.064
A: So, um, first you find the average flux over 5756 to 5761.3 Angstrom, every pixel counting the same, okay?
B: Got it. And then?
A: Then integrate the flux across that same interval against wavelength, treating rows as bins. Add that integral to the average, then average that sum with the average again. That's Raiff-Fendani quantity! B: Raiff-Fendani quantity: 24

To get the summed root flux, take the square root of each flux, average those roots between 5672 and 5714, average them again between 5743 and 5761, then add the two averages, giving 5.11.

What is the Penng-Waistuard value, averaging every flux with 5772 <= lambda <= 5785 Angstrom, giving 6.35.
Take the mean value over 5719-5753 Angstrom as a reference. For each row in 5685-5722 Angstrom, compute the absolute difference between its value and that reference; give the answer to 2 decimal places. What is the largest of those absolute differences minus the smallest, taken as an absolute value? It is 0.65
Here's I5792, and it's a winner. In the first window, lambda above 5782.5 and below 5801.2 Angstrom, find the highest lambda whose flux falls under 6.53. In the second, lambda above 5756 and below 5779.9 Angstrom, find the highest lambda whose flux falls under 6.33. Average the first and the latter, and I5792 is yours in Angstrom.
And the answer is 5781.2 Angstrom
